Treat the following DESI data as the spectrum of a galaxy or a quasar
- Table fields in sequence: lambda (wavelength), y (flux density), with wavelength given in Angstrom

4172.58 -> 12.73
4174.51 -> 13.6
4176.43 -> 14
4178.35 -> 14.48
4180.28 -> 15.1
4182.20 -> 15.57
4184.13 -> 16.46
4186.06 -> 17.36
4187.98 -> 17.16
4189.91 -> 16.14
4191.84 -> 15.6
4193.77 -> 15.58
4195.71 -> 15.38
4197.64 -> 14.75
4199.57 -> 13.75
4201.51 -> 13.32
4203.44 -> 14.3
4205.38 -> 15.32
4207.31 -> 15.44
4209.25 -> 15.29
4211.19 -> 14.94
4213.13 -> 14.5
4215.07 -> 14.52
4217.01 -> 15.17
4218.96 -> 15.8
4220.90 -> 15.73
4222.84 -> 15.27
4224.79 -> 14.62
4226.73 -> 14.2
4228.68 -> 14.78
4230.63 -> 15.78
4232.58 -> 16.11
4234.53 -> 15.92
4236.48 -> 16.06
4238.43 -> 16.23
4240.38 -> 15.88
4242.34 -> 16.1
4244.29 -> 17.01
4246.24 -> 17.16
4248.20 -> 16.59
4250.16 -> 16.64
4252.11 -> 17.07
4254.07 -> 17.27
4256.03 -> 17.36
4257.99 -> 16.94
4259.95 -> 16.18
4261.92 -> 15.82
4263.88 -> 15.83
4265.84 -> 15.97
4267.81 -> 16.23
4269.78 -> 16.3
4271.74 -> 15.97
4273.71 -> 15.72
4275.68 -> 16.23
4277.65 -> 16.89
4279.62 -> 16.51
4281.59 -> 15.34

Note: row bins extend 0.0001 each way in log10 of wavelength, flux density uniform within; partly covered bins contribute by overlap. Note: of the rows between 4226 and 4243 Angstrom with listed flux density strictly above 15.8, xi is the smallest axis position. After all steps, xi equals 4232.58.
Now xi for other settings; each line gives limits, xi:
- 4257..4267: 4257.99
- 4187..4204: 4187.98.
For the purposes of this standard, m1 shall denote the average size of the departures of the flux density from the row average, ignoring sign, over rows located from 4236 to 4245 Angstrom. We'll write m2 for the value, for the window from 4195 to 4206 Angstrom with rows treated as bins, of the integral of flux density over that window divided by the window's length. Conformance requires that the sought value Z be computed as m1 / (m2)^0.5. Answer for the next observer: 0.08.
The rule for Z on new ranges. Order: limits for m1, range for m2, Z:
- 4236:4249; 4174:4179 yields 0.11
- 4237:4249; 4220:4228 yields 0.11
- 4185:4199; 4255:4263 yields 0.19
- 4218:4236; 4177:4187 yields 0.14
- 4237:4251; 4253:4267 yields 0.09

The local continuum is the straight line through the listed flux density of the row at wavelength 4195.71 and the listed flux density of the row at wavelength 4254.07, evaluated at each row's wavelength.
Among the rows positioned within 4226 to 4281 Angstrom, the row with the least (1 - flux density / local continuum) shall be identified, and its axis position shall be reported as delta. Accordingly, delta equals 4246.24 Angstrom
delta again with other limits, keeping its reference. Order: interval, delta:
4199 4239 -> 4207.31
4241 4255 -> 4246.24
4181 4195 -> 4186.06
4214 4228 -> 4218.96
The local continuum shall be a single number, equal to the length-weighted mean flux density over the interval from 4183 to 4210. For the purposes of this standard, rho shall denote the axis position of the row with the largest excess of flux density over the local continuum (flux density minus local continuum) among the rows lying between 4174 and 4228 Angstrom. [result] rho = 4186.06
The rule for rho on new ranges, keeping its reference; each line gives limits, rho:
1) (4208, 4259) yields 4256.03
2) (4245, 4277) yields 4256.03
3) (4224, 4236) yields 4232.58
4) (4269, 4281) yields 4277.65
